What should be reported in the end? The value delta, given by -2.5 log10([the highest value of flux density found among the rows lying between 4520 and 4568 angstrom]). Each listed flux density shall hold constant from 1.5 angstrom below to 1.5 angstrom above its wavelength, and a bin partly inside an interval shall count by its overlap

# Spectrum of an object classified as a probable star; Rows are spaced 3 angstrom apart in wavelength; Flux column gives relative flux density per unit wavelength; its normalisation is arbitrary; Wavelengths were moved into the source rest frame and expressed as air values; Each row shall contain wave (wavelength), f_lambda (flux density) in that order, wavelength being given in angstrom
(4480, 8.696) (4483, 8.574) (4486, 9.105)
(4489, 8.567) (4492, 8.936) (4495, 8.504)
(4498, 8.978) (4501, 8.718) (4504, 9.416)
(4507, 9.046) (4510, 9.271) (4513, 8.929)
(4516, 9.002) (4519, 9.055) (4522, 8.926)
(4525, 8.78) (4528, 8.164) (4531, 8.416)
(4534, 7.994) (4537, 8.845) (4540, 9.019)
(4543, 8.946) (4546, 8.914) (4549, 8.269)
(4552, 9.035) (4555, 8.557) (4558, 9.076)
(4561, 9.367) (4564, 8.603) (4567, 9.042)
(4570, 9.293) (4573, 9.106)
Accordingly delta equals -2.429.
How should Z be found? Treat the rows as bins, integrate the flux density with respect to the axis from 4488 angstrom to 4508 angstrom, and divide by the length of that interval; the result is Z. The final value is 8.88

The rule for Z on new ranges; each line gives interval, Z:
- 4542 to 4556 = 8.74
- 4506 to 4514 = 9.09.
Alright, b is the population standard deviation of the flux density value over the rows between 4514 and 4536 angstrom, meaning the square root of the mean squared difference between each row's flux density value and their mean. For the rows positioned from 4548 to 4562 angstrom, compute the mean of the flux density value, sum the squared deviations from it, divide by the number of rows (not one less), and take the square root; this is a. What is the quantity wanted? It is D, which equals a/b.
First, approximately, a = 0.39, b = 0.40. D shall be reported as 1.0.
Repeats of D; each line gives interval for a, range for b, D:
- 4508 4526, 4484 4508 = 0.5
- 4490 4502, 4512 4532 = 0.6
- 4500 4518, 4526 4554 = 0.6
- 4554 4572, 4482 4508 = 1.1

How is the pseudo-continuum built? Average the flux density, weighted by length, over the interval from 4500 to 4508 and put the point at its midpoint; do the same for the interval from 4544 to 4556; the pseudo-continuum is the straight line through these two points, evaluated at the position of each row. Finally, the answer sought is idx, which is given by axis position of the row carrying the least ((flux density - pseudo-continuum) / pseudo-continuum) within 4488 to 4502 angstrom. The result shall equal 4495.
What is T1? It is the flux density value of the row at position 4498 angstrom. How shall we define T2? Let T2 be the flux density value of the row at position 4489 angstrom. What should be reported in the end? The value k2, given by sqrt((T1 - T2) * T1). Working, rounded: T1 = 8.978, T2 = 8.567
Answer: 1.9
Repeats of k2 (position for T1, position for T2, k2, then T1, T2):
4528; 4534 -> 1.2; 8.164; 7.994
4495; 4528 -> 1.7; 8.504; 8.164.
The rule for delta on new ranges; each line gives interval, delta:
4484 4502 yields -2.398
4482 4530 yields -2.435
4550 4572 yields -2.429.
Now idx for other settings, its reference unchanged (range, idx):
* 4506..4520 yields 4513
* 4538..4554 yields 4549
